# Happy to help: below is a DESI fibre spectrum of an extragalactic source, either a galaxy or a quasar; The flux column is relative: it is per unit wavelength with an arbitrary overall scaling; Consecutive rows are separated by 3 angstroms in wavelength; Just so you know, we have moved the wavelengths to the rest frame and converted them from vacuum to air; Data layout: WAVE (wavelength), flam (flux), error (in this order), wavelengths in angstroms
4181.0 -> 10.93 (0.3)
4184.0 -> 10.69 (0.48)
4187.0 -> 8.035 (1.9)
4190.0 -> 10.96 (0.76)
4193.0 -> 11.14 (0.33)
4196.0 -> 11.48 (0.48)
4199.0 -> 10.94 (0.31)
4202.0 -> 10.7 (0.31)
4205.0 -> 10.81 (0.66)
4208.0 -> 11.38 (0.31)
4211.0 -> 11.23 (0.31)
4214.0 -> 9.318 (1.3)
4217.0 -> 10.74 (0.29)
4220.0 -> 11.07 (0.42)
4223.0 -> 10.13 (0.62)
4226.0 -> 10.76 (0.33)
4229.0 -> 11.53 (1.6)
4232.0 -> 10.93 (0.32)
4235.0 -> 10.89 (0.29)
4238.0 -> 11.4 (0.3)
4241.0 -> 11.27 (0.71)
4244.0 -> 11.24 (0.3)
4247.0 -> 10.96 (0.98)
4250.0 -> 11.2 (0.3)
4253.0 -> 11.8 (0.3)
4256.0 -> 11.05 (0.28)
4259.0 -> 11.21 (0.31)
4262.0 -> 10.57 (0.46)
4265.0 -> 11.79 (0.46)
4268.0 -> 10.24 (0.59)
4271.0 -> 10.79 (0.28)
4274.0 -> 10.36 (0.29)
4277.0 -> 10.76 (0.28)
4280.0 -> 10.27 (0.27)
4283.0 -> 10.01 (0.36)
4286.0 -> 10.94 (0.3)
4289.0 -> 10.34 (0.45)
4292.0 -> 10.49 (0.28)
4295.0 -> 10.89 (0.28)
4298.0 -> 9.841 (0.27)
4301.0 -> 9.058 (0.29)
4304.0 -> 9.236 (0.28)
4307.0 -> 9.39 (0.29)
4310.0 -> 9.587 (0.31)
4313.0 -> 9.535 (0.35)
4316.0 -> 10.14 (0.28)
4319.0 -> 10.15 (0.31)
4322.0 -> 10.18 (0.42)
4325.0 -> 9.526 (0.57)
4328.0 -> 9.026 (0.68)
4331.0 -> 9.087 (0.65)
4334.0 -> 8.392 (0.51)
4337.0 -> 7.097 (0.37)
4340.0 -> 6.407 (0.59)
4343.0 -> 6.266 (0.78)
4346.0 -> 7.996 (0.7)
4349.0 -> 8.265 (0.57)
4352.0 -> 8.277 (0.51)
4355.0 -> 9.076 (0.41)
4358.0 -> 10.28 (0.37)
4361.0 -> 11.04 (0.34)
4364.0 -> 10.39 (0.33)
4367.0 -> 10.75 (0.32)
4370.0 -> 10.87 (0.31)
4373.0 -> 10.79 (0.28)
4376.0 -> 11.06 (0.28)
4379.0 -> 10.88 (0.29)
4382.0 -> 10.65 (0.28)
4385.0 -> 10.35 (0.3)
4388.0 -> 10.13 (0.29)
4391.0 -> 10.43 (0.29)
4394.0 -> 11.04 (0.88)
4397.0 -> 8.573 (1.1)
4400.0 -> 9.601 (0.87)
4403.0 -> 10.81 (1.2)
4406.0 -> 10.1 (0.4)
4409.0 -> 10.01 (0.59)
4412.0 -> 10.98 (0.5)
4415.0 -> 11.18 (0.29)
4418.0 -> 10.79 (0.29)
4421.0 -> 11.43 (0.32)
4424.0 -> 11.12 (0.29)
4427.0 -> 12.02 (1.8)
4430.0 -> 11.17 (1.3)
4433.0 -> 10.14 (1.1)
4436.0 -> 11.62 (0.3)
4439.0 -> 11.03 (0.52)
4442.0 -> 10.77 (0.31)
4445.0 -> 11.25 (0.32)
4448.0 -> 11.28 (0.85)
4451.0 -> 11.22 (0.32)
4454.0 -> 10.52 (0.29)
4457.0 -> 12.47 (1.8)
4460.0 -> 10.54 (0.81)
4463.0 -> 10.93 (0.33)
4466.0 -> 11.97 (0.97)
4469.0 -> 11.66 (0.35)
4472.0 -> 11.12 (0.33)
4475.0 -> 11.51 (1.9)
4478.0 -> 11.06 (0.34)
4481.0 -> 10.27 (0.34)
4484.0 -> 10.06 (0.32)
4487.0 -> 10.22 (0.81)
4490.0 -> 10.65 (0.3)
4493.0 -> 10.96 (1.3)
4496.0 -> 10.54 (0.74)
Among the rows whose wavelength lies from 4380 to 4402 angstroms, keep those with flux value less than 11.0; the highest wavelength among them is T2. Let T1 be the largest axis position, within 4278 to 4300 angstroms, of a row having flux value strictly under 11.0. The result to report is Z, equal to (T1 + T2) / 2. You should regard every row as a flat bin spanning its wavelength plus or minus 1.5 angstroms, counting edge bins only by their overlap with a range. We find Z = 4349.0 angstroms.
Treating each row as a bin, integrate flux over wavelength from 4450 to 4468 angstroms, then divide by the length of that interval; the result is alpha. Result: 11.3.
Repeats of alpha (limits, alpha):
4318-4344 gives 8.5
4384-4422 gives 10.4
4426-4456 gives 11.1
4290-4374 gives 9.4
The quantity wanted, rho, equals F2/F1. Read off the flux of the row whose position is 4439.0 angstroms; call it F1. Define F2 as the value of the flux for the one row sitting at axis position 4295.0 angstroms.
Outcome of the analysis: 0.99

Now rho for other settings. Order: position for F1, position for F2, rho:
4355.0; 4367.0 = 1.18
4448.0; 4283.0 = 0.89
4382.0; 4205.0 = 1.02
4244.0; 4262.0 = 0.94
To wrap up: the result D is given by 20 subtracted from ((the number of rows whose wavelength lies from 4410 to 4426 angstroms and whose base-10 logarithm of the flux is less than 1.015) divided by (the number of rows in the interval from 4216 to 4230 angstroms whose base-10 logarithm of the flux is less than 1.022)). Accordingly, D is -20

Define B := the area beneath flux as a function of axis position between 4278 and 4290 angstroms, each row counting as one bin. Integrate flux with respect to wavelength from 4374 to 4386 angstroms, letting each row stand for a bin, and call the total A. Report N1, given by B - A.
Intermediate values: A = 129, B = 125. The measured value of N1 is -4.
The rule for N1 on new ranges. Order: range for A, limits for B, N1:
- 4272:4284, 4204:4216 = 4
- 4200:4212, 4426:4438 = 2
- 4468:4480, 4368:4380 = -5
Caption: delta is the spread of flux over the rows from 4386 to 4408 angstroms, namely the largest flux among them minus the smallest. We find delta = 2.5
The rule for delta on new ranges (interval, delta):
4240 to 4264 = 1.2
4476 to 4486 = 1.0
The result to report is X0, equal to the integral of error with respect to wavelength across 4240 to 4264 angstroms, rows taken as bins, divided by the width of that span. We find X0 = 0.45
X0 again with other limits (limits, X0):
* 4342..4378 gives 0.43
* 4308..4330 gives 0.42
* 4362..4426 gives 0.47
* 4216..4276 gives 0.47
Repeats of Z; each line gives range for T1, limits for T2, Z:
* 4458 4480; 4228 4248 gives 4355.0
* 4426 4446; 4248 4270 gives 4355.0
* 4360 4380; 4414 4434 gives 4406.0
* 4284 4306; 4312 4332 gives 4317.5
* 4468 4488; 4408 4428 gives 4452.5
